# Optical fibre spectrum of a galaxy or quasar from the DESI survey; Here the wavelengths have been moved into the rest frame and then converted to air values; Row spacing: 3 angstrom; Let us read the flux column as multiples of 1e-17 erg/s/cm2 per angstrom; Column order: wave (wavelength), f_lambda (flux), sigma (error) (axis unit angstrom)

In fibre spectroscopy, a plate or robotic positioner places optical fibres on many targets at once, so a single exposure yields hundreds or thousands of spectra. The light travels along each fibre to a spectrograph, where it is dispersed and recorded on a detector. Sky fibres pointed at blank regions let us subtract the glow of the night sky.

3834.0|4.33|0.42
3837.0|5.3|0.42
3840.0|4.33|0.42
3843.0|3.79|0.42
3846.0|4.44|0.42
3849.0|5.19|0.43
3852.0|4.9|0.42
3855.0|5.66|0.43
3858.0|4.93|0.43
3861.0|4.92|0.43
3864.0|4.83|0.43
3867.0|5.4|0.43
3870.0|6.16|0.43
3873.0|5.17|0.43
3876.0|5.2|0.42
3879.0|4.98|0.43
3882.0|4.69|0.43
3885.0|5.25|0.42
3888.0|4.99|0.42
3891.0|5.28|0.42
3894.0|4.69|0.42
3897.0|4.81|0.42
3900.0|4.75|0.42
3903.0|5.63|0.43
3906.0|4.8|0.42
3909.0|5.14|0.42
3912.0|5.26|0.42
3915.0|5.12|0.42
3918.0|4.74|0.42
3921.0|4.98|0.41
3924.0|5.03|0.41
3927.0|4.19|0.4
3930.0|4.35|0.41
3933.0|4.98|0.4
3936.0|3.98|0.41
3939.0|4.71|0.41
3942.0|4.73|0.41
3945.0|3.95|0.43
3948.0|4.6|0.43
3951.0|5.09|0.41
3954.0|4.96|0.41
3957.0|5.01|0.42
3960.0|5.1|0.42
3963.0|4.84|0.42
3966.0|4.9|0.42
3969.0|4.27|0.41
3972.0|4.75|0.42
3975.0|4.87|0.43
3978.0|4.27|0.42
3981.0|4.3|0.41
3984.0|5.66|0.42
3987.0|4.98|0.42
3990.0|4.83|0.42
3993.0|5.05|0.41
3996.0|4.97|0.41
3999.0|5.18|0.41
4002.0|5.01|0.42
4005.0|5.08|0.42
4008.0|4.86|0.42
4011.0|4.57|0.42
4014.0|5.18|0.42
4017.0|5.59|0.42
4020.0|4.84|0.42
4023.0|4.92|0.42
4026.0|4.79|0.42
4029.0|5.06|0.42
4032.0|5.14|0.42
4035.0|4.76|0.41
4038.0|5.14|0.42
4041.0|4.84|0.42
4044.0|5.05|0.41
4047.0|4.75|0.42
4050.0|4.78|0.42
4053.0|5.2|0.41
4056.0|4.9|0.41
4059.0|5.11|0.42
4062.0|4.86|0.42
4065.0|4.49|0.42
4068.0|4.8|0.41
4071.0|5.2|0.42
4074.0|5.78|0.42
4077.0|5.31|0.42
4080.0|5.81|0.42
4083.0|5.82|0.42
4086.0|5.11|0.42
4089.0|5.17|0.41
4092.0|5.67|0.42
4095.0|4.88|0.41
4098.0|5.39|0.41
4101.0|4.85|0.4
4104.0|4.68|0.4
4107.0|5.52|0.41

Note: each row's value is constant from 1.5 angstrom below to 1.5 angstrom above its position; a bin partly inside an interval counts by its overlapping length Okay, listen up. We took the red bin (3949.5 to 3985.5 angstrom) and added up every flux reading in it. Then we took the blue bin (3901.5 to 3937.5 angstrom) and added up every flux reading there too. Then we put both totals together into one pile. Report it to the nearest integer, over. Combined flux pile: 116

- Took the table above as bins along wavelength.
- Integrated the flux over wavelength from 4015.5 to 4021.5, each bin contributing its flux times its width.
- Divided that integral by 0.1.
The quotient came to 313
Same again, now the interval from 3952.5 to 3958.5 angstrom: 299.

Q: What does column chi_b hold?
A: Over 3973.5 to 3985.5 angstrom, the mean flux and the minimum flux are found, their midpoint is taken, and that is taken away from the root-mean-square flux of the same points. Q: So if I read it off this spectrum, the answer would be 0.29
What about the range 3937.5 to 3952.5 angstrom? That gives 0.35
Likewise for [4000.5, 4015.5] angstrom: 0.19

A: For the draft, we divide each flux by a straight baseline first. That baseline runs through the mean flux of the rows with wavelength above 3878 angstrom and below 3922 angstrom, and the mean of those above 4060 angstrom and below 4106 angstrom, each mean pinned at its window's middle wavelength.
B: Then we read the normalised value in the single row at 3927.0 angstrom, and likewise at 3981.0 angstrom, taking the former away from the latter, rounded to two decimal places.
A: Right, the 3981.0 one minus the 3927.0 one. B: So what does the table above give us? 0.01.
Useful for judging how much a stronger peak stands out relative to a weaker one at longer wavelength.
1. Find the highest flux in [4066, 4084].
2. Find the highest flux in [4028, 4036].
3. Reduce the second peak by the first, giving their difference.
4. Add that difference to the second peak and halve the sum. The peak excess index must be 2.23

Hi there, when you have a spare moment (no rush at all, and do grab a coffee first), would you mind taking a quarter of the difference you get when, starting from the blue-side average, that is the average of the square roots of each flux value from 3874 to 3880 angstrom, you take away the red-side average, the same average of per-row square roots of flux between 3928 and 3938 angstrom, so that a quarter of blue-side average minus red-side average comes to 0.04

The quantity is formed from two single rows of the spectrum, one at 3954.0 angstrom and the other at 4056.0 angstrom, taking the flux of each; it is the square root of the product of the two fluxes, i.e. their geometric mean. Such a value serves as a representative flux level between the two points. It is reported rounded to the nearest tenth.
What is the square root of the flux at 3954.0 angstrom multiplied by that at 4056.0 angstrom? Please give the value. 4.9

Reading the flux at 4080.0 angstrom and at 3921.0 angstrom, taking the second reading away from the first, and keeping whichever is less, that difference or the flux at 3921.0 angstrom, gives 0.83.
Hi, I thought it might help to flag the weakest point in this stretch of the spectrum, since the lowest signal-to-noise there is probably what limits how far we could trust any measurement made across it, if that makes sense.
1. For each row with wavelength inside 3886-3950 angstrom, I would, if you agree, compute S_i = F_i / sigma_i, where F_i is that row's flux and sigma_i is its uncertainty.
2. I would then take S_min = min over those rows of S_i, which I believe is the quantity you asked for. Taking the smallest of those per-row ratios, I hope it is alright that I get 9.2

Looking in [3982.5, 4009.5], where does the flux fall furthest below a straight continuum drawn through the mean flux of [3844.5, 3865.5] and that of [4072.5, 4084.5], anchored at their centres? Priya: 4008.0 angstrom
